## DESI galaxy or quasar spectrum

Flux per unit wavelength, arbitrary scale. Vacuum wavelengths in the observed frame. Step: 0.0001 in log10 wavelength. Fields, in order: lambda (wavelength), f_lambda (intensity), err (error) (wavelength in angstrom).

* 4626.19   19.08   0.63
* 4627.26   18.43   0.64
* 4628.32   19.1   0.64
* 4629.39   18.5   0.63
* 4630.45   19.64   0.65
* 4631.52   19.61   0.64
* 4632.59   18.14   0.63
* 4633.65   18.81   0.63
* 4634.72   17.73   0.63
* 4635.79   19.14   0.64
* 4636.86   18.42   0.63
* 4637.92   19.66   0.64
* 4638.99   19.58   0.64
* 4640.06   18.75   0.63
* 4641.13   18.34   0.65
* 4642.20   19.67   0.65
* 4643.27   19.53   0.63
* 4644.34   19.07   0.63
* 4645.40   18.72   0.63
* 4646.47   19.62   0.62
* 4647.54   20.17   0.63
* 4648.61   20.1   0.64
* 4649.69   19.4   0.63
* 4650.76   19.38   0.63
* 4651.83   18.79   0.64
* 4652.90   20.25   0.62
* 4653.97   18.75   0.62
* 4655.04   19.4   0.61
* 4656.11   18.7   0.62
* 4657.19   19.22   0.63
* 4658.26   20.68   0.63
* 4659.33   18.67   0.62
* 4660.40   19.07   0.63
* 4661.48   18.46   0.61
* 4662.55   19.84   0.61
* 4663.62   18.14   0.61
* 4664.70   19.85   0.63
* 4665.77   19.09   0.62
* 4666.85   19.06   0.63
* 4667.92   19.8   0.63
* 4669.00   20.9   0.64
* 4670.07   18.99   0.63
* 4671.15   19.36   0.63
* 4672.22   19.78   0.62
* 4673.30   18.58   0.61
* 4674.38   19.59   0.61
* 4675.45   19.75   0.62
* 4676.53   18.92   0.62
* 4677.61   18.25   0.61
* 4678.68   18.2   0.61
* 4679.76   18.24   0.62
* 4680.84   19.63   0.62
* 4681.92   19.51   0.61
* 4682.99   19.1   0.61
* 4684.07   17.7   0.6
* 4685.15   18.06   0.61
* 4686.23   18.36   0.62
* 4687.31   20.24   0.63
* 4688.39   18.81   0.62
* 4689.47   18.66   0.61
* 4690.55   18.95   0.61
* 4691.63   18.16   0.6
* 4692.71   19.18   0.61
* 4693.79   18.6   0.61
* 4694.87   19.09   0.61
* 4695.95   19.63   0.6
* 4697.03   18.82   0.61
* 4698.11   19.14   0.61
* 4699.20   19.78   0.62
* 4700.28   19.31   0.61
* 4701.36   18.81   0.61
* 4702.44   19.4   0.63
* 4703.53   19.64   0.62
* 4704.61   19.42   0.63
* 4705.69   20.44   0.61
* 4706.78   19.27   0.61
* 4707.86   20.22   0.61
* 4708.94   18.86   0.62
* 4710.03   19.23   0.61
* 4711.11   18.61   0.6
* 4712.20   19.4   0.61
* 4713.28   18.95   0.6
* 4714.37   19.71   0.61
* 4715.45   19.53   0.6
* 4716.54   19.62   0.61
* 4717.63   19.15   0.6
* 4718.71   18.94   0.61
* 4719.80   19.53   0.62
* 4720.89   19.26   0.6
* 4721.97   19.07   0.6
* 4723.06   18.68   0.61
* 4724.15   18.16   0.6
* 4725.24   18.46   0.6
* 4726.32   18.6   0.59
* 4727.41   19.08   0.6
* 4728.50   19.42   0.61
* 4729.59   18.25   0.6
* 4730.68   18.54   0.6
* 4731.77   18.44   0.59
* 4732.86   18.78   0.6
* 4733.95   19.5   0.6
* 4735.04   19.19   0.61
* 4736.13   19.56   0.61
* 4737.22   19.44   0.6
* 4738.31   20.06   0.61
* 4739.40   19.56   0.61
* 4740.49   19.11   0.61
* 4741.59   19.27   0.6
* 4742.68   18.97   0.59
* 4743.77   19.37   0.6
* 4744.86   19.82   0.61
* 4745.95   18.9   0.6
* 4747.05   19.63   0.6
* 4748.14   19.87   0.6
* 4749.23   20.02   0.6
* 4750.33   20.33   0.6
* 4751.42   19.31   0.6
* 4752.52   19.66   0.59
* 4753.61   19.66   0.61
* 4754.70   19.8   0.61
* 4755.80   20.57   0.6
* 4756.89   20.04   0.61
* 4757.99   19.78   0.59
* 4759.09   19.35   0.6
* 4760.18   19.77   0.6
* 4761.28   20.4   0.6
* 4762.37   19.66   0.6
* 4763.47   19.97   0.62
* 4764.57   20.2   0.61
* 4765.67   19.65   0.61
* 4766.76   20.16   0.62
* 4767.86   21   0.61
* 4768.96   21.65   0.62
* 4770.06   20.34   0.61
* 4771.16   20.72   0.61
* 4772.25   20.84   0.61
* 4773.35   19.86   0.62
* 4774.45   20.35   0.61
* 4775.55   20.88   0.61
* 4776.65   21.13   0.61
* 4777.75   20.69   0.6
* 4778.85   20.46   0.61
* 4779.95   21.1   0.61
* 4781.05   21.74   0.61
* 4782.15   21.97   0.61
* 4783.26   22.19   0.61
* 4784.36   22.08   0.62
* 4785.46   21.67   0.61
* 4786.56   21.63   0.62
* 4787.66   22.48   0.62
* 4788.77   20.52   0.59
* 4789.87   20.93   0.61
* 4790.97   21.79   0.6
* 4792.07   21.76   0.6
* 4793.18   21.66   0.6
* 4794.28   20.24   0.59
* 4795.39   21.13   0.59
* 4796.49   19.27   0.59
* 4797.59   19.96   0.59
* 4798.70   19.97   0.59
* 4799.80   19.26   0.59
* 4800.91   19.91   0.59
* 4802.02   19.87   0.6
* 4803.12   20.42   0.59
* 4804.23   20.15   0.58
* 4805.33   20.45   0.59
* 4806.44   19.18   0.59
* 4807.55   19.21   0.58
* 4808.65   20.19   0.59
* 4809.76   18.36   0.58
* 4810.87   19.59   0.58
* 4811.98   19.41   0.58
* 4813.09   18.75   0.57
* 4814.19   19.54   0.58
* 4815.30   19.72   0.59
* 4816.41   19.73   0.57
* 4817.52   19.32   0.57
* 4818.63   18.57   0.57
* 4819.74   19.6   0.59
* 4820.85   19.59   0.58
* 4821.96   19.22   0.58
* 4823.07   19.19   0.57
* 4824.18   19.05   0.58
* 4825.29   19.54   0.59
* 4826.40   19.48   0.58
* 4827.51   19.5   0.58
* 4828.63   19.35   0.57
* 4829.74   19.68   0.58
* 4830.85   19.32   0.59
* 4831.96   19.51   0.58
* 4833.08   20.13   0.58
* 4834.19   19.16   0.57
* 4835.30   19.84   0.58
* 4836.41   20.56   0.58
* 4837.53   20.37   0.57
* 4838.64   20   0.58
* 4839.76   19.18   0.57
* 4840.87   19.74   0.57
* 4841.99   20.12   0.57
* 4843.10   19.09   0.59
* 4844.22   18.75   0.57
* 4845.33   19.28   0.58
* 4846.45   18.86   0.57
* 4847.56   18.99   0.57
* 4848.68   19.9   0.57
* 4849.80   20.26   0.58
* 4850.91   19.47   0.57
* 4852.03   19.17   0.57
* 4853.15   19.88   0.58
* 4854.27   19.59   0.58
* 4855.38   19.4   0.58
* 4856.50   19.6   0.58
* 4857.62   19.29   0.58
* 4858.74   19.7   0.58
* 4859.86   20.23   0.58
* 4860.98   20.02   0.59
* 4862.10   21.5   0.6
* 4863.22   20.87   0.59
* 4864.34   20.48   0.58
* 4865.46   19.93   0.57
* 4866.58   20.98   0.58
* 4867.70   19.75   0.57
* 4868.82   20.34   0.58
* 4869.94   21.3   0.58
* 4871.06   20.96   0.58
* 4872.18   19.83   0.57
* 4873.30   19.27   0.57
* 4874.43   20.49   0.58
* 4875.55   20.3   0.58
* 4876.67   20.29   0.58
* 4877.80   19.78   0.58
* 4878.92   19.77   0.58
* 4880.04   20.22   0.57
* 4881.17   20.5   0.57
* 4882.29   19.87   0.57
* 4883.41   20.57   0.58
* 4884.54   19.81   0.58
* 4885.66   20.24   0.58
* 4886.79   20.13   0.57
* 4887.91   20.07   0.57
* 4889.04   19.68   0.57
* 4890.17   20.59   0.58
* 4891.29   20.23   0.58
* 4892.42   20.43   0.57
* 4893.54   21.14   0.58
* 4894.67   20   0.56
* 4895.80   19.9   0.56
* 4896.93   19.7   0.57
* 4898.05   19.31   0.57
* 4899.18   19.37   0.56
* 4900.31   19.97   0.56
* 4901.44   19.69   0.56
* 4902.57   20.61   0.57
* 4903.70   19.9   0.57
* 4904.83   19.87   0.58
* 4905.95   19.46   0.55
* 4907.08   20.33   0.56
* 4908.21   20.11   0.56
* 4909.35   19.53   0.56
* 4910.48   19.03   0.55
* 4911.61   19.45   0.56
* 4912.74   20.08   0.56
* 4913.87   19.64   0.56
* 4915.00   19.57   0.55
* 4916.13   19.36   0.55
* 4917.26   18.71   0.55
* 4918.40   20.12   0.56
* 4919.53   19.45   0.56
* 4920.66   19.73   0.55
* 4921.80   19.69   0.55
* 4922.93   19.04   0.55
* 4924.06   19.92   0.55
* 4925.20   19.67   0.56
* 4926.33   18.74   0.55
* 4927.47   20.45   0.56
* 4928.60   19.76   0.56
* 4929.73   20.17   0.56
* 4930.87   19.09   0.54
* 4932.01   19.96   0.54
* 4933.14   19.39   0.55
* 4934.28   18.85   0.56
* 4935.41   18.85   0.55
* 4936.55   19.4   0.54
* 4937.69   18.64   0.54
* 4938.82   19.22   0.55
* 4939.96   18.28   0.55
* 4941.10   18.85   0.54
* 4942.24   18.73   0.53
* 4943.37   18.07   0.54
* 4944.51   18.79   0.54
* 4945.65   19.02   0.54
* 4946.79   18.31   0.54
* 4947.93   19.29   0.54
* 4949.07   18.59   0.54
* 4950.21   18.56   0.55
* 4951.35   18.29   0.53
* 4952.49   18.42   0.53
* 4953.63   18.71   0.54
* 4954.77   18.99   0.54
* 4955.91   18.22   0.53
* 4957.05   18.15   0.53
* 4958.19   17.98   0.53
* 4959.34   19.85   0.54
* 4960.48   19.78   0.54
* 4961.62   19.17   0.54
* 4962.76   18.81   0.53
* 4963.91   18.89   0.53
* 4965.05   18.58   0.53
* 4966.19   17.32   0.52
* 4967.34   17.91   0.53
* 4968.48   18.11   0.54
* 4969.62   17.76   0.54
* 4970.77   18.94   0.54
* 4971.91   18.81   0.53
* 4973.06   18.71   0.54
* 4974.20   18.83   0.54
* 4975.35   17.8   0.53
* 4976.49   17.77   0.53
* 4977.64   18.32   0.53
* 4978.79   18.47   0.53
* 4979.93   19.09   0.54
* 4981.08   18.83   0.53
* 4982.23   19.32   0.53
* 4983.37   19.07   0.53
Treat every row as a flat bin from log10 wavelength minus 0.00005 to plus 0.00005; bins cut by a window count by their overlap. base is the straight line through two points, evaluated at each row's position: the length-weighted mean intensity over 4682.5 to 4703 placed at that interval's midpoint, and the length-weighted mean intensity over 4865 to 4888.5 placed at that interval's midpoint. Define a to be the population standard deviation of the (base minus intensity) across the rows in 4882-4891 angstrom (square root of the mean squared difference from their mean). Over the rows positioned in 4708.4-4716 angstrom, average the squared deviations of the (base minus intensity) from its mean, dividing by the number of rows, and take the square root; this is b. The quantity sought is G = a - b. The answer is 0.0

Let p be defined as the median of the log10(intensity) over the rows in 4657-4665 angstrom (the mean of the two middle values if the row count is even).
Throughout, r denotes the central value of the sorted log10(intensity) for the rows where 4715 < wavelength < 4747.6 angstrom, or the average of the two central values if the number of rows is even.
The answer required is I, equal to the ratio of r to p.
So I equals 1.00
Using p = 1.28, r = 1.28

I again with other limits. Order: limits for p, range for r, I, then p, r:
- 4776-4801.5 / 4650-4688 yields 0.97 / 1.32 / 1.28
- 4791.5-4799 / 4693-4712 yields 0.98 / 1.31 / 1.28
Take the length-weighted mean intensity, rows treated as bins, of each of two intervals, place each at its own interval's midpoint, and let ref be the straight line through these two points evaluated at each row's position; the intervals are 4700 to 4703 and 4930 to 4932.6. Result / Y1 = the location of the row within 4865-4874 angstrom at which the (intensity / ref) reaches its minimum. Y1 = 4873.30 angstrom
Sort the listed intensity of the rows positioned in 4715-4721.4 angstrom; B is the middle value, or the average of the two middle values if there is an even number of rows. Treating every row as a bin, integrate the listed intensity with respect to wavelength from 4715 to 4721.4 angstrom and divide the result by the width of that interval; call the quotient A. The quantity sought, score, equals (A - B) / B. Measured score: -0.0043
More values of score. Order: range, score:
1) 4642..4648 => -0.0055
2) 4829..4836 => 0.0026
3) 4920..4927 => -0.0108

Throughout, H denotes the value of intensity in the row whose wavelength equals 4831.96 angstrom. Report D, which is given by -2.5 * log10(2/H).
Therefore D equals 2.47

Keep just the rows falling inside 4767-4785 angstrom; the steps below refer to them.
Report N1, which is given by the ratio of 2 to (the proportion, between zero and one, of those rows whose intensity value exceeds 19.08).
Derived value 2.0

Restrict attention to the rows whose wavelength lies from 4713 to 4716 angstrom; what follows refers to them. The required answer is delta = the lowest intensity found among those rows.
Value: 18.95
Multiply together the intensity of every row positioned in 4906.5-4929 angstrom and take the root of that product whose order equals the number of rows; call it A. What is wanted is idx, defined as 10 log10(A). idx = 12.9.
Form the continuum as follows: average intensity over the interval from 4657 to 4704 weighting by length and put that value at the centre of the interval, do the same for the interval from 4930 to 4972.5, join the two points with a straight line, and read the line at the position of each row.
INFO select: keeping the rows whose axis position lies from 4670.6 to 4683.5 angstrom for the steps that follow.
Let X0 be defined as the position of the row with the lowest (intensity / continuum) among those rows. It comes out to 4678.68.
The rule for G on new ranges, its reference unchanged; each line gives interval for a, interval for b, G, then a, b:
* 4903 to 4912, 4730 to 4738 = 0.0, 0.4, 0.42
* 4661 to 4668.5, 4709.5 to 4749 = 0.2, 0.6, 0.46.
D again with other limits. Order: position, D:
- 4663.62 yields 2.39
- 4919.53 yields 2.47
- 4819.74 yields 2.48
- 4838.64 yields 2.50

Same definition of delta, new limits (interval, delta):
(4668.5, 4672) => 18.99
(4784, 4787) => 21.63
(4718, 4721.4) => 18.94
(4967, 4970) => 17.76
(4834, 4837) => 19.16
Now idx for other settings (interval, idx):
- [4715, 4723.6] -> 12.8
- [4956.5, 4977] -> 12.7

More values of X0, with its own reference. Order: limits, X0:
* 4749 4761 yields 4751.42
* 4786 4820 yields 4809.76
